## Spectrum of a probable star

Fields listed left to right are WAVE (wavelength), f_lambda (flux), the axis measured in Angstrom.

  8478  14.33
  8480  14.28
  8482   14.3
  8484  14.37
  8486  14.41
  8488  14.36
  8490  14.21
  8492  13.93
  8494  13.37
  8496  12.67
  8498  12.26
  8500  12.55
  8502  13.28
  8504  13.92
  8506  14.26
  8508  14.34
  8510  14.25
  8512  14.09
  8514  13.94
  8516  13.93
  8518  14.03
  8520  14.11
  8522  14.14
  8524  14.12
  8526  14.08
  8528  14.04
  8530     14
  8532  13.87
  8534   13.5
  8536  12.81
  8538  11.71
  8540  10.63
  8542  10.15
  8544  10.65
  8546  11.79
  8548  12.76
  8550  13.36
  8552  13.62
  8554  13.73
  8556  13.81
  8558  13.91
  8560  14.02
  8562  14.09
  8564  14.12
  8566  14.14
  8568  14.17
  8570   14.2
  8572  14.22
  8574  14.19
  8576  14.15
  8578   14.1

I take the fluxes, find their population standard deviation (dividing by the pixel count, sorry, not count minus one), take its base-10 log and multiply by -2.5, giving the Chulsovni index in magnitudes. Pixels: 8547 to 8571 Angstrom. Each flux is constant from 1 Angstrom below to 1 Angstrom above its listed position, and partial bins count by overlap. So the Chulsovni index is 1.0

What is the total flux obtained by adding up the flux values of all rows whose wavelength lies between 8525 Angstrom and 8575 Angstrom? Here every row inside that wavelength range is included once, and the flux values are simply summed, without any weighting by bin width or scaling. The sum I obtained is 332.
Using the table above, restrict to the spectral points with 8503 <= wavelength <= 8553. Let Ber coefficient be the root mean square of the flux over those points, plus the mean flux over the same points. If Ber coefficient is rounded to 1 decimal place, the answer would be 26.6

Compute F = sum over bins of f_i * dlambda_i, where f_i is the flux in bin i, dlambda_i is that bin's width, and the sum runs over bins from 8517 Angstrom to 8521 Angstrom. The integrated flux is 56.3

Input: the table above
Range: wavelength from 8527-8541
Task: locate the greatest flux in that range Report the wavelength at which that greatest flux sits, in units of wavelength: 8528 Angstrom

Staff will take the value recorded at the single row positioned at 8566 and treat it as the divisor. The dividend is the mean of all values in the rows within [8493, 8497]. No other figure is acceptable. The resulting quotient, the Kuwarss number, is 0.92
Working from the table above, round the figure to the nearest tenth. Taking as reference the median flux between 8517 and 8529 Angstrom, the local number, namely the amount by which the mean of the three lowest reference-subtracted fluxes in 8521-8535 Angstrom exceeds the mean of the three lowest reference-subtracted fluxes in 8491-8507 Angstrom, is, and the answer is 1.3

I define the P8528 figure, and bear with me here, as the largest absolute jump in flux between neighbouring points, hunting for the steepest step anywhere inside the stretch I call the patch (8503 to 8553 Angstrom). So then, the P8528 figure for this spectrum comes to 1.1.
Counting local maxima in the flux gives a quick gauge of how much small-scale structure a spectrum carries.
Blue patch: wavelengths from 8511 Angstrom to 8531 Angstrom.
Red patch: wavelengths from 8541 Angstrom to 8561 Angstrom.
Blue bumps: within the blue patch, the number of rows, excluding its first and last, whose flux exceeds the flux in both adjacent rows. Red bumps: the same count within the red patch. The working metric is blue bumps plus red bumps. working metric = 1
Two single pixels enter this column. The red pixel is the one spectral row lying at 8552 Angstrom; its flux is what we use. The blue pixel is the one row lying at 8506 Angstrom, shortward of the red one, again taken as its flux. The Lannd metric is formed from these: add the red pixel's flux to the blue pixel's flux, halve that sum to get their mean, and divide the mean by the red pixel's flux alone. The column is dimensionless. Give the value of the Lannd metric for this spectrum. 1.02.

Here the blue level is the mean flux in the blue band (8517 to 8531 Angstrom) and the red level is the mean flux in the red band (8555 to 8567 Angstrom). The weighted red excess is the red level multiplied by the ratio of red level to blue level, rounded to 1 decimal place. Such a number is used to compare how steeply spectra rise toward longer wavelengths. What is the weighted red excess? 14.0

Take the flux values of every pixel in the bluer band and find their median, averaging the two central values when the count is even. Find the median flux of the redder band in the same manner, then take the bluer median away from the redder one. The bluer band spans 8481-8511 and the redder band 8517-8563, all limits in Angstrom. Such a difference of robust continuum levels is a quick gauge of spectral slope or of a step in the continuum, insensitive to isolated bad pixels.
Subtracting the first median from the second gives -0.40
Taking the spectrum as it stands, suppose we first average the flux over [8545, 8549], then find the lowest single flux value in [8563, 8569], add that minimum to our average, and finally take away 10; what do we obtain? 16.4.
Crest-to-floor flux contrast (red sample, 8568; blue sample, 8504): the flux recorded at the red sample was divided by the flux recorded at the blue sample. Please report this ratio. 1.02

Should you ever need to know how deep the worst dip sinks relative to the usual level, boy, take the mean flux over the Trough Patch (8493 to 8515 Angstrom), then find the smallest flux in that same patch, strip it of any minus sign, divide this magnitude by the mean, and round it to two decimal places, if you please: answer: 0.91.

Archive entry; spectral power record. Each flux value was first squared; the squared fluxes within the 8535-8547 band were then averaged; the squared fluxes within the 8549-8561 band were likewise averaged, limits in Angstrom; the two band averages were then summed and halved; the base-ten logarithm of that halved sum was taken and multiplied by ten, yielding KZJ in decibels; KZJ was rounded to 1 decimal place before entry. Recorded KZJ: 22.0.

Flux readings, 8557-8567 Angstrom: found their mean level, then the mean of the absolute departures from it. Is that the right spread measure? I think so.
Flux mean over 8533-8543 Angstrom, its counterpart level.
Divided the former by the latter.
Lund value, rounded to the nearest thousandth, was 0.006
